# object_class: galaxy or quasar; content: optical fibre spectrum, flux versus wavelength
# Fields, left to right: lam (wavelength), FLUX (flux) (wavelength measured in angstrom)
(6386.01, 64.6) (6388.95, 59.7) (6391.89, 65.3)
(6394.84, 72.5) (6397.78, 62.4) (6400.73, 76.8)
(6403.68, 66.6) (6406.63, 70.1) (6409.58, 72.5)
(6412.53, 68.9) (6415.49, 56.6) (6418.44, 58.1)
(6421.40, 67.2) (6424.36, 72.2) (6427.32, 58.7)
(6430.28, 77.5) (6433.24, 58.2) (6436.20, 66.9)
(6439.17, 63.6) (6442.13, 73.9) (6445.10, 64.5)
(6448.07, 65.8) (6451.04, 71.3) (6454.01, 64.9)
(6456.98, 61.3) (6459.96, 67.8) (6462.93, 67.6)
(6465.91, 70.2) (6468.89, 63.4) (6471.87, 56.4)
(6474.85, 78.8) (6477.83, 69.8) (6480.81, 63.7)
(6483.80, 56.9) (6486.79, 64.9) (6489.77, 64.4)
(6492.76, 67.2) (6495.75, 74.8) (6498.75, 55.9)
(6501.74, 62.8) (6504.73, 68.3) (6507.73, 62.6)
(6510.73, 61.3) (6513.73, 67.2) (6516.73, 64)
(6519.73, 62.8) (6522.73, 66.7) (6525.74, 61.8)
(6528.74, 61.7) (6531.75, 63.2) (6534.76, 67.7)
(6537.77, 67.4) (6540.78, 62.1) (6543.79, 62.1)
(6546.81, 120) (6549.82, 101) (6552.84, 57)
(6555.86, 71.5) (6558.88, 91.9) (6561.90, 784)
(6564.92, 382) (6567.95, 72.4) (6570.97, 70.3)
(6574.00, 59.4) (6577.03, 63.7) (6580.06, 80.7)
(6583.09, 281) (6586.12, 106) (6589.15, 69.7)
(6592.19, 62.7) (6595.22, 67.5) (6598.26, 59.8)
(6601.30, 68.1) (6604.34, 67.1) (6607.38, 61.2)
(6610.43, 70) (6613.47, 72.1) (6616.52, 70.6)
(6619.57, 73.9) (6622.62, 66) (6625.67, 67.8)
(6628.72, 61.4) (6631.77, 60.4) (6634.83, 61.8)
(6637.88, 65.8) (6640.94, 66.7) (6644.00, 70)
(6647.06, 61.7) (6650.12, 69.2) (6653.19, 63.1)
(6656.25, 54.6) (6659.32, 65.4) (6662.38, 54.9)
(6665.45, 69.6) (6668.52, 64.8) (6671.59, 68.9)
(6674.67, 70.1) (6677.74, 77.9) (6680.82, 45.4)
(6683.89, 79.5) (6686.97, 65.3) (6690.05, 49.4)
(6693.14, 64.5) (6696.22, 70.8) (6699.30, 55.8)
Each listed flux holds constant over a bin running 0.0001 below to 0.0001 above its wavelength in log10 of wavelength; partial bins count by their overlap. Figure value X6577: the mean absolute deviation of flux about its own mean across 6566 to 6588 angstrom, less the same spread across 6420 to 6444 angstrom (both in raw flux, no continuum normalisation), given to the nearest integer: 45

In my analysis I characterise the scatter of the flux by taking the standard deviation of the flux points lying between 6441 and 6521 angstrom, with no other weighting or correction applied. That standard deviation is 5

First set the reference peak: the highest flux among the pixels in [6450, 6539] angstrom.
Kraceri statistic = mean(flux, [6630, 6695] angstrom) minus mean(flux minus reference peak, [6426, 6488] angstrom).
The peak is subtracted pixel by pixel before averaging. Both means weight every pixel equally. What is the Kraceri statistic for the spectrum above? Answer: 77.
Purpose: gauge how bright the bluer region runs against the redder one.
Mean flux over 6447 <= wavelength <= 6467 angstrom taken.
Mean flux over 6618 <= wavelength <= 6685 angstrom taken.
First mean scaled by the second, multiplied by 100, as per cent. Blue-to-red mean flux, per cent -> 102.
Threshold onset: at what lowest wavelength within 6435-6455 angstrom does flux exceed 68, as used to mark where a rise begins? 6442.13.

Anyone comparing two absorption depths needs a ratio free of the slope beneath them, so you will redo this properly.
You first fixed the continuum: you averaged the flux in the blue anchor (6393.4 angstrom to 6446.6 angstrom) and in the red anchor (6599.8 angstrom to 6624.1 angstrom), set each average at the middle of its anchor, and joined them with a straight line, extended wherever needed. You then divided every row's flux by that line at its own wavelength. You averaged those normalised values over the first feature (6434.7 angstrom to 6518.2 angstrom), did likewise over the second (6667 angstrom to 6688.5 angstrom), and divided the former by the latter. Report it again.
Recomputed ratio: 1.0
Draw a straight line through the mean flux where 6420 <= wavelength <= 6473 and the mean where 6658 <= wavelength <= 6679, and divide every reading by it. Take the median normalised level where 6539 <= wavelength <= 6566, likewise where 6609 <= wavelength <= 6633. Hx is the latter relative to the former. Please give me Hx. 0.75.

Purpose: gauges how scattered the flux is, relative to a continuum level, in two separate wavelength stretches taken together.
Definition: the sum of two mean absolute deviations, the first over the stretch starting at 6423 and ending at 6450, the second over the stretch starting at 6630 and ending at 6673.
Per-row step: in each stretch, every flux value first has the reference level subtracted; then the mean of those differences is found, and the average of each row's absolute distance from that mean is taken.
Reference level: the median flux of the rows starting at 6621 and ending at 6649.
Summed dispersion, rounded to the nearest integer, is 9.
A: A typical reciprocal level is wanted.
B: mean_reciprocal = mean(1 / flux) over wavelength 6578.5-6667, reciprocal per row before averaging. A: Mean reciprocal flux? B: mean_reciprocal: 0.0147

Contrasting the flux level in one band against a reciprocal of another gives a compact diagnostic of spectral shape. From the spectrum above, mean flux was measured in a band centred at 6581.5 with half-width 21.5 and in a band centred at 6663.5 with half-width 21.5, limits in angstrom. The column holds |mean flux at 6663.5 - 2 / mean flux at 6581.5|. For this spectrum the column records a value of 65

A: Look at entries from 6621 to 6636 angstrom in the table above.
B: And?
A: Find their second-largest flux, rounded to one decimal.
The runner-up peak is 66.0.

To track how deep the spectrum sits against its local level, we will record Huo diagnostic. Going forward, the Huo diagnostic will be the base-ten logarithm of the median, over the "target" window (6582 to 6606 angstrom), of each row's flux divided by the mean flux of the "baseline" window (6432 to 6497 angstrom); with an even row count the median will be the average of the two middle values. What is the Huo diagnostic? 0.010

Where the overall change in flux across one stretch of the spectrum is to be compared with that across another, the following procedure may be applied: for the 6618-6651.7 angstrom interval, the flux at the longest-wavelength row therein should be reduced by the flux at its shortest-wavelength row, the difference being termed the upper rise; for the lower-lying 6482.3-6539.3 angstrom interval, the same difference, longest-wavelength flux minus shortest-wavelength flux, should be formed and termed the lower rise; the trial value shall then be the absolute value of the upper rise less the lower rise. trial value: 15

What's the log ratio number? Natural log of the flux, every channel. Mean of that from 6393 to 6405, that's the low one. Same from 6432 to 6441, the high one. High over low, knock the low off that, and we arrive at -3.26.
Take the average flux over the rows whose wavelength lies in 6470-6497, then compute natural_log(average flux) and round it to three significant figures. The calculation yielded 4.19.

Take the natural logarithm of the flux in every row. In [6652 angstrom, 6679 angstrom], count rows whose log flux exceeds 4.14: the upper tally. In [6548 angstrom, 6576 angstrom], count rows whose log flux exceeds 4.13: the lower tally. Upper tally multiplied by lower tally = 49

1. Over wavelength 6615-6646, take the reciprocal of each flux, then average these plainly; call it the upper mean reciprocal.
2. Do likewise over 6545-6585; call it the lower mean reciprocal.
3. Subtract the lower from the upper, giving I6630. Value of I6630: 0.0043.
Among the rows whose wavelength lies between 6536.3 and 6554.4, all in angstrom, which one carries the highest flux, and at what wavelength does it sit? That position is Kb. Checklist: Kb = 6546.81 angstrom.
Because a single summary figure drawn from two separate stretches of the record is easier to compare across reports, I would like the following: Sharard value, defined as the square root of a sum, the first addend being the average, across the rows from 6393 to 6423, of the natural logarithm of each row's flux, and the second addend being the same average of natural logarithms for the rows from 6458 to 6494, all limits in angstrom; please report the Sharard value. 2.90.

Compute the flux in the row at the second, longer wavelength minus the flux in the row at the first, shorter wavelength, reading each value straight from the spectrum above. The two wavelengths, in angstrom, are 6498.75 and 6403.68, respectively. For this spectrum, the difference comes -11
